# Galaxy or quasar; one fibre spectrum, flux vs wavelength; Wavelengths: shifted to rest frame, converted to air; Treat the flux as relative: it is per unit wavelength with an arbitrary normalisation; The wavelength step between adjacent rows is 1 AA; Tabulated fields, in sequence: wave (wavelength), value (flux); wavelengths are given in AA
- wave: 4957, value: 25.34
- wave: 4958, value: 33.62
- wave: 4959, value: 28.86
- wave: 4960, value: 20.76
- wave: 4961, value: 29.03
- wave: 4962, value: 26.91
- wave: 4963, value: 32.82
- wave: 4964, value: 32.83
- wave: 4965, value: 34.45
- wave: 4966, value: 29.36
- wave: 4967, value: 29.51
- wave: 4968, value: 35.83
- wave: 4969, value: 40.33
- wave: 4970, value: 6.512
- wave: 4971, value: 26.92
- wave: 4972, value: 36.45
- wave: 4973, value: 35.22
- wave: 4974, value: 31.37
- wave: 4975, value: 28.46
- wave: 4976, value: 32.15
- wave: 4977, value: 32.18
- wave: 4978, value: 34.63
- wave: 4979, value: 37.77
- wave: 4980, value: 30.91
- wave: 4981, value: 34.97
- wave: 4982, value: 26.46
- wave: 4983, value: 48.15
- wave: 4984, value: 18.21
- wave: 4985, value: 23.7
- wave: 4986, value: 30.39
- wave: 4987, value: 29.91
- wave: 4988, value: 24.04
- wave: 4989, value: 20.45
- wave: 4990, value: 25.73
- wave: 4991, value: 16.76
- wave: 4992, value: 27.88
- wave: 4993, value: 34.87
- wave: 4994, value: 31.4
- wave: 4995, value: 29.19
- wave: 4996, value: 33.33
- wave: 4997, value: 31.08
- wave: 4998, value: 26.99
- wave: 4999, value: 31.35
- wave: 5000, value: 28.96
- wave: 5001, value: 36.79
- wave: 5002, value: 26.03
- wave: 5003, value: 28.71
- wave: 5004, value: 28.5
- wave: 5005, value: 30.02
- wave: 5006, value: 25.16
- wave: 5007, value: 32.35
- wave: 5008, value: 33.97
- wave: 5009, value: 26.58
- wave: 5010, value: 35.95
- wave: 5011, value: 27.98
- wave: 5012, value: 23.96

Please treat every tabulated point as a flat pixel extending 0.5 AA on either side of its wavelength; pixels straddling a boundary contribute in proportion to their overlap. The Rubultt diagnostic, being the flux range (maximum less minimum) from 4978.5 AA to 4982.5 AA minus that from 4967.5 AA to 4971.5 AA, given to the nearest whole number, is -23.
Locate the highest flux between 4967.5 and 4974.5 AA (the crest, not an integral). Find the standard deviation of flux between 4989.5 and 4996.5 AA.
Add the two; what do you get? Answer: 46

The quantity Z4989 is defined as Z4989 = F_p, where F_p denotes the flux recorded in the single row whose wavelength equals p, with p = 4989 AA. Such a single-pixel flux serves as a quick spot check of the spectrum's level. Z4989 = 20.45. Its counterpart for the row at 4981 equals 34.97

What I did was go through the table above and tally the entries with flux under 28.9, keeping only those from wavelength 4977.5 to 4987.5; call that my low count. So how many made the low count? 3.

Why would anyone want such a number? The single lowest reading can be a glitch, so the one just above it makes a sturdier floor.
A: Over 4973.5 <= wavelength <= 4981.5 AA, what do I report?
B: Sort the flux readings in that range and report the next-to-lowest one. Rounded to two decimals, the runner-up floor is 30.91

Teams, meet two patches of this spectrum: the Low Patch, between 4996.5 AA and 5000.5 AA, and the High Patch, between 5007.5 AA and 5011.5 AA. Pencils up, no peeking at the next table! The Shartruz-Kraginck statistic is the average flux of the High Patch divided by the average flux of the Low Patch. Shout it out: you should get 1.05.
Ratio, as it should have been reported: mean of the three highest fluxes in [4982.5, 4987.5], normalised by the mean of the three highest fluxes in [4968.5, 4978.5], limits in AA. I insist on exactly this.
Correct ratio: 0.97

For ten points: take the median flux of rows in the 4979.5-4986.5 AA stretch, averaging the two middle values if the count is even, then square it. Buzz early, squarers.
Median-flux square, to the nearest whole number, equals 924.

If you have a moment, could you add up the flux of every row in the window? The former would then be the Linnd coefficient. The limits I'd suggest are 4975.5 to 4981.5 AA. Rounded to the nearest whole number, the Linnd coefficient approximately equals 203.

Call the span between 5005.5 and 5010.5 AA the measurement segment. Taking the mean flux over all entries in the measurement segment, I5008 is 30.8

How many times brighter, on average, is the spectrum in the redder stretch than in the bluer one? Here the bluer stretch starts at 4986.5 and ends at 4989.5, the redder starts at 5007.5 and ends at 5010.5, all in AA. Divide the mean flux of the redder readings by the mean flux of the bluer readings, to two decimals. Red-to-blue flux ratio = 1.30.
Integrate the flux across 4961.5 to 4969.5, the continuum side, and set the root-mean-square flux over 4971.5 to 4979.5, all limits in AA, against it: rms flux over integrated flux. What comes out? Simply 0.128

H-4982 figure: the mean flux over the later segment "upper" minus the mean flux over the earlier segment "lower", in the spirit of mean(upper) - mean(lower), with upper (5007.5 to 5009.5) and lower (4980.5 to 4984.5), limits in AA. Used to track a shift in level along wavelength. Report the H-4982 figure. -2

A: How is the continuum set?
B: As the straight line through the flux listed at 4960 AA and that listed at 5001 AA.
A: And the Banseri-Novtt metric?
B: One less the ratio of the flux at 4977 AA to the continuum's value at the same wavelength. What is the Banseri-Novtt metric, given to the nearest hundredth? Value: -0.17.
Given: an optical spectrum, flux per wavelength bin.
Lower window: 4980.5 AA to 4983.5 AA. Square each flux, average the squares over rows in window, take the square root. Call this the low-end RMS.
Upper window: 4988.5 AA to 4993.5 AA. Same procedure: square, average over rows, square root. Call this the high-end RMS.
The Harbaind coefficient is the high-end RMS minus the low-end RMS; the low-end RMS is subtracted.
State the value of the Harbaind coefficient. -12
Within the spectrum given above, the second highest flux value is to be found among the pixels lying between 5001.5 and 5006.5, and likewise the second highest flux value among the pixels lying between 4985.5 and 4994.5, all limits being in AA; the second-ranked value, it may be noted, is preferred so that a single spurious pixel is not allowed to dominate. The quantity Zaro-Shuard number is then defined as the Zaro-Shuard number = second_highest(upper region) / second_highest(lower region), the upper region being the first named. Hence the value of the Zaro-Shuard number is 0.91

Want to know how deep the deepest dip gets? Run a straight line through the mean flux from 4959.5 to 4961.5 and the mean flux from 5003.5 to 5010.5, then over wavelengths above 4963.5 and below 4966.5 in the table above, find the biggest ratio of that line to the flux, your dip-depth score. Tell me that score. 0.87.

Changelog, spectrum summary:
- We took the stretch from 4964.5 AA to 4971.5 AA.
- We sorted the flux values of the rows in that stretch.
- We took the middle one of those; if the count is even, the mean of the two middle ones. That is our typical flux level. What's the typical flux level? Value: 29.5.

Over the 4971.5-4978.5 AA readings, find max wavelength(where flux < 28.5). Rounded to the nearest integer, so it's 4975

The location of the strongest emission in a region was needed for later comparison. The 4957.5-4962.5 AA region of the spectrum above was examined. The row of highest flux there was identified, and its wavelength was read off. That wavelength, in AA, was 4958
